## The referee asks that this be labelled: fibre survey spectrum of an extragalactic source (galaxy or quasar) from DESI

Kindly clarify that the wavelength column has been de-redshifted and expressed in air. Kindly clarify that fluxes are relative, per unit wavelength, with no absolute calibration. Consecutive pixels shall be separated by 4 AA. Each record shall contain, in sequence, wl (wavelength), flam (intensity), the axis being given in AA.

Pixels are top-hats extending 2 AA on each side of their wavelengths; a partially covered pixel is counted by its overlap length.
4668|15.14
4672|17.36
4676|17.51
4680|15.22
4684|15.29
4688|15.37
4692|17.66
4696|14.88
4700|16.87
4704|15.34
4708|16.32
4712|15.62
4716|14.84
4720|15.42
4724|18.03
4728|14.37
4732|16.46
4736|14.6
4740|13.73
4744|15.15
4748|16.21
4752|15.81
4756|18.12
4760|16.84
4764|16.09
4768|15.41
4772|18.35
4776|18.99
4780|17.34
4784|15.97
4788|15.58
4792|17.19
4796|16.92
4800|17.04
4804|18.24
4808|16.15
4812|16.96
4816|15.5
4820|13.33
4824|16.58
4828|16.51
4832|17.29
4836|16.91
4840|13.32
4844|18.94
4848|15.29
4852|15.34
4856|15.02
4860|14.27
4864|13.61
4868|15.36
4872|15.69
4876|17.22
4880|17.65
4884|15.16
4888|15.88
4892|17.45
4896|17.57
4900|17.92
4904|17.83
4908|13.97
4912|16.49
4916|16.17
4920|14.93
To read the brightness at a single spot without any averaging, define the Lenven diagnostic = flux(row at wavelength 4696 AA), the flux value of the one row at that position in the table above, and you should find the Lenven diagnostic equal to 14.88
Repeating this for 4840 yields 13.32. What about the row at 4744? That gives 15.15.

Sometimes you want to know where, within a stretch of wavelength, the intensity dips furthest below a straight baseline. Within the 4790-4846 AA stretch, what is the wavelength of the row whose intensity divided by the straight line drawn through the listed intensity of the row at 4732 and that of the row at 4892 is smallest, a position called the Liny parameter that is 4840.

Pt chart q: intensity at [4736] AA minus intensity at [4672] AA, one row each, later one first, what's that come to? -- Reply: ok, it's -2.8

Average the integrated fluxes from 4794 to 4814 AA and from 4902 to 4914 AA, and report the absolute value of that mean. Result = 267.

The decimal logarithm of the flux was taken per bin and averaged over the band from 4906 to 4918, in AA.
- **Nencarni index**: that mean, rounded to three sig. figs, 1.19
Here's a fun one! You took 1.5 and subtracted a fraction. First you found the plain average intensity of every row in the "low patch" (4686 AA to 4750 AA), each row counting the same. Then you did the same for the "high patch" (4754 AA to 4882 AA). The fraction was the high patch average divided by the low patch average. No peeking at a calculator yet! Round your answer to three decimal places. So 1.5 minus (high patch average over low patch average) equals 0.458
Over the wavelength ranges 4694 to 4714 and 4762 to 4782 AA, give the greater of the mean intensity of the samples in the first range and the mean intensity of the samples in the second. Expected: 17.2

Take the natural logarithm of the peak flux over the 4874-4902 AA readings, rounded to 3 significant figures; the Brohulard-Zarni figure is 2.89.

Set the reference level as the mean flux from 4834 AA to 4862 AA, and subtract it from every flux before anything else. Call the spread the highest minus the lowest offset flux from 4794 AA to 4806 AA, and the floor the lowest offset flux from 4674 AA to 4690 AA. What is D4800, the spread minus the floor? 1.7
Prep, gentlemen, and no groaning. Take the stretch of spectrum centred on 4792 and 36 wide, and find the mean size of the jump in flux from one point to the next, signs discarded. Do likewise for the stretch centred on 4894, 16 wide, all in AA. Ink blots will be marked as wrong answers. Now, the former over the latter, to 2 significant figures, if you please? 1.6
